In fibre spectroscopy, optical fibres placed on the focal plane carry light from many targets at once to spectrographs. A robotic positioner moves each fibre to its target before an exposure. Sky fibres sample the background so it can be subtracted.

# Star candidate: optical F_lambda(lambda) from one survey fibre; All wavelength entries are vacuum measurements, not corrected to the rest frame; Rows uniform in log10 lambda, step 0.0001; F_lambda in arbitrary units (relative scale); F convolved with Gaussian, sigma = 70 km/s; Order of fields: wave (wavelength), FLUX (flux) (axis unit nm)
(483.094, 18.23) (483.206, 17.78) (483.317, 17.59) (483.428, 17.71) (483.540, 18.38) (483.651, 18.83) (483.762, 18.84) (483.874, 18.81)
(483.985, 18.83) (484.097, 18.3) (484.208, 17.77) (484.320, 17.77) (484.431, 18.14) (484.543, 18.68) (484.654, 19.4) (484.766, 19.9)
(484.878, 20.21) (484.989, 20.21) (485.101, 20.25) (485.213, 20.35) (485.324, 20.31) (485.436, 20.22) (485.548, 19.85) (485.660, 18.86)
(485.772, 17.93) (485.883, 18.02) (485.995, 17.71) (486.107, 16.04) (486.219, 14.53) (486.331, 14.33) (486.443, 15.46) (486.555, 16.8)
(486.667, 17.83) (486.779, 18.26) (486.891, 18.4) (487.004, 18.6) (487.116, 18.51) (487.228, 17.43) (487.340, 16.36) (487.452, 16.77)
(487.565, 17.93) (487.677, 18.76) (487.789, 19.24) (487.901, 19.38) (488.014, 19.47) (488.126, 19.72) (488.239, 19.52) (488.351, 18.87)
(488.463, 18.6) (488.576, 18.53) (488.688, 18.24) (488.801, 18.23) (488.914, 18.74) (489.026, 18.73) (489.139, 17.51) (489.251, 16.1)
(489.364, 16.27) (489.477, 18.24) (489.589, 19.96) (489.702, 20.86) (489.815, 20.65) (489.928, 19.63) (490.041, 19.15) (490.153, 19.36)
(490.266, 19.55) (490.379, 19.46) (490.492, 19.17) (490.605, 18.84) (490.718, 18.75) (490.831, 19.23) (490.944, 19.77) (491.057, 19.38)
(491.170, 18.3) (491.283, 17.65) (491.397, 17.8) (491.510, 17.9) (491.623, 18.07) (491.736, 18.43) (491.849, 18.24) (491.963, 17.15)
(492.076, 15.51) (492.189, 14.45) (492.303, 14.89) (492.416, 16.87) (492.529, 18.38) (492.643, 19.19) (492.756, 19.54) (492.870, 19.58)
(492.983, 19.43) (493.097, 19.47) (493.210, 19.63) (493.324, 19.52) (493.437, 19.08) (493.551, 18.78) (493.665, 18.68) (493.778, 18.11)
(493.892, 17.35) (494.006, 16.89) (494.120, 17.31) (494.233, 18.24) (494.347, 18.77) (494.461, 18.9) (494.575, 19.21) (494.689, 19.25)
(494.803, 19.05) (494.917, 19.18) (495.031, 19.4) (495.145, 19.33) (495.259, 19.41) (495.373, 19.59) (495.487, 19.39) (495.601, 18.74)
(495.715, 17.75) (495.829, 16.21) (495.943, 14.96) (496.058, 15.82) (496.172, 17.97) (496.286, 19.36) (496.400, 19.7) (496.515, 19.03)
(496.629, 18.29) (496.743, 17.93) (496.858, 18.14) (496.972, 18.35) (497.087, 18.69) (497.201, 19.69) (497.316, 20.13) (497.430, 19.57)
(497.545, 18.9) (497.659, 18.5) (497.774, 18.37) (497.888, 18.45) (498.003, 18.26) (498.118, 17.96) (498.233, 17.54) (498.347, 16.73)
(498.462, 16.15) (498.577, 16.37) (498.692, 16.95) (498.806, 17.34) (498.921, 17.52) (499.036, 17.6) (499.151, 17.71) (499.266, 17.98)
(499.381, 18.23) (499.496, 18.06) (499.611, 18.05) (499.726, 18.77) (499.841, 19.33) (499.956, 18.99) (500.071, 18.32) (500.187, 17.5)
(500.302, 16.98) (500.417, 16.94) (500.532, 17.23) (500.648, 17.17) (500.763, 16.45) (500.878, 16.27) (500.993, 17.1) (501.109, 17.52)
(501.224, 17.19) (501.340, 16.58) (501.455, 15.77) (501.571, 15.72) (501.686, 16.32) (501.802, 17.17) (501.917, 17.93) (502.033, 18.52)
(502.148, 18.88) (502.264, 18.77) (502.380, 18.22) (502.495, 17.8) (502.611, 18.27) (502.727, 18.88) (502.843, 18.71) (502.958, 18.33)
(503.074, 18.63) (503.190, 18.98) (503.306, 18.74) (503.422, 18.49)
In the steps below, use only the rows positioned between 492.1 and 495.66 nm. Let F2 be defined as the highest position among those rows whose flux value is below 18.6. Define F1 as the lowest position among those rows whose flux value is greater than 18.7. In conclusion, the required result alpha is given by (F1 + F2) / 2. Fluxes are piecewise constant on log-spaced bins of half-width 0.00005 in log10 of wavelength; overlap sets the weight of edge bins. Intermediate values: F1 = 492.643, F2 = 494.233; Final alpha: 493.44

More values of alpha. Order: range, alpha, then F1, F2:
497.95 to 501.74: 500.71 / 499.726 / 501.686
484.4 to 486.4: 485.49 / 484.654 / 486.331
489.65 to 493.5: 491.12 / 489.702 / 492.529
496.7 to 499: 498.06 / 497.201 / 498.921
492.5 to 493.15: 492.59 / 492.643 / 492.529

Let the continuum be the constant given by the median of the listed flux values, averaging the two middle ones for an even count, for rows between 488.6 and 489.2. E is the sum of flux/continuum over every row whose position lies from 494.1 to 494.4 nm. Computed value 2.98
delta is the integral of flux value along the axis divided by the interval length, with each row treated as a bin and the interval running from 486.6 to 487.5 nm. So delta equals 17.8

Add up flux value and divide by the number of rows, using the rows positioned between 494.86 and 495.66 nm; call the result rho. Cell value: 19.3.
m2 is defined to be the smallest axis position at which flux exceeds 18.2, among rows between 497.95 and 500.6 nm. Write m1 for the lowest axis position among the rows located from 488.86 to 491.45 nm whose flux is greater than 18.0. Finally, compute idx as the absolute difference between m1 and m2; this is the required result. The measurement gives 9.09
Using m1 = 488.914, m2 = 498.003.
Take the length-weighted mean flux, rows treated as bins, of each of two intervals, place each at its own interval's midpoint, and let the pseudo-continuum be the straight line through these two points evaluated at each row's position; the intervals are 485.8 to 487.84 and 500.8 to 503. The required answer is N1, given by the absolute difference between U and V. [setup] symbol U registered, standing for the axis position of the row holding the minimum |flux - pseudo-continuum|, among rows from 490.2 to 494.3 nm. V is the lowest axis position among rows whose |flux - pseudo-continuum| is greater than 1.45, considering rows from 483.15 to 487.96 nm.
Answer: 10.24 nm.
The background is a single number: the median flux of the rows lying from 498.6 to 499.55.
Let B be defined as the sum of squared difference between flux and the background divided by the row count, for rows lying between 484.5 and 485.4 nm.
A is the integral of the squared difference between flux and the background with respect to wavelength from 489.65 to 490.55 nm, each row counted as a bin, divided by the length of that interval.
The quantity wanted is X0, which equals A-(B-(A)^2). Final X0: 21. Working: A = 4.6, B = 5.4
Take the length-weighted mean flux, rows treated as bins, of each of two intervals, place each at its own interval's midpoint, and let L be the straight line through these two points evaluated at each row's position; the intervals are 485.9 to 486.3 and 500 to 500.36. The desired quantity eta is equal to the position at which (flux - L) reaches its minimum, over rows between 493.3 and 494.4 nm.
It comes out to 494.006 nm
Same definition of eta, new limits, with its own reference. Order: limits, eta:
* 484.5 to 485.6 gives 484.543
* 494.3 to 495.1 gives 494.347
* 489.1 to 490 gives 489.251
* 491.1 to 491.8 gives 491.283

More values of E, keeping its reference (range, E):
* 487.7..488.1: 3.18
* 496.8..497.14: 3.03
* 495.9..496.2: 2.67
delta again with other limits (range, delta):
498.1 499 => 17.1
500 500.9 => 17.2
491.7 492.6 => 16.7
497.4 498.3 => 18.4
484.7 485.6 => 20.1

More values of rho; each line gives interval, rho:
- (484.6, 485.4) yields 20.1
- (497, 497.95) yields 19.0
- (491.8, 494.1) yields 18.0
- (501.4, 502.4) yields 17.5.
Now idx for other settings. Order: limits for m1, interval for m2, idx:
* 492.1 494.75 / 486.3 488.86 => 5.75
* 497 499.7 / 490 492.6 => 7.05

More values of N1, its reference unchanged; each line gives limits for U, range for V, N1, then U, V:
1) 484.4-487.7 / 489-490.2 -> 2.36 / 487.228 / 489.589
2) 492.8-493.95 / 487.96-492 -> 5.88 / 493.892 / 488.014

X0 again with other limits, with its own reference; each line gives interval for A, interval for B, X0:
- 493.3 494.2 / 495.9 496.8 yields -1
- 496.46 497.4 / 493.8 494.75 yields 4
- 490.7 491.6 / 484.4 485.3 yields -1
